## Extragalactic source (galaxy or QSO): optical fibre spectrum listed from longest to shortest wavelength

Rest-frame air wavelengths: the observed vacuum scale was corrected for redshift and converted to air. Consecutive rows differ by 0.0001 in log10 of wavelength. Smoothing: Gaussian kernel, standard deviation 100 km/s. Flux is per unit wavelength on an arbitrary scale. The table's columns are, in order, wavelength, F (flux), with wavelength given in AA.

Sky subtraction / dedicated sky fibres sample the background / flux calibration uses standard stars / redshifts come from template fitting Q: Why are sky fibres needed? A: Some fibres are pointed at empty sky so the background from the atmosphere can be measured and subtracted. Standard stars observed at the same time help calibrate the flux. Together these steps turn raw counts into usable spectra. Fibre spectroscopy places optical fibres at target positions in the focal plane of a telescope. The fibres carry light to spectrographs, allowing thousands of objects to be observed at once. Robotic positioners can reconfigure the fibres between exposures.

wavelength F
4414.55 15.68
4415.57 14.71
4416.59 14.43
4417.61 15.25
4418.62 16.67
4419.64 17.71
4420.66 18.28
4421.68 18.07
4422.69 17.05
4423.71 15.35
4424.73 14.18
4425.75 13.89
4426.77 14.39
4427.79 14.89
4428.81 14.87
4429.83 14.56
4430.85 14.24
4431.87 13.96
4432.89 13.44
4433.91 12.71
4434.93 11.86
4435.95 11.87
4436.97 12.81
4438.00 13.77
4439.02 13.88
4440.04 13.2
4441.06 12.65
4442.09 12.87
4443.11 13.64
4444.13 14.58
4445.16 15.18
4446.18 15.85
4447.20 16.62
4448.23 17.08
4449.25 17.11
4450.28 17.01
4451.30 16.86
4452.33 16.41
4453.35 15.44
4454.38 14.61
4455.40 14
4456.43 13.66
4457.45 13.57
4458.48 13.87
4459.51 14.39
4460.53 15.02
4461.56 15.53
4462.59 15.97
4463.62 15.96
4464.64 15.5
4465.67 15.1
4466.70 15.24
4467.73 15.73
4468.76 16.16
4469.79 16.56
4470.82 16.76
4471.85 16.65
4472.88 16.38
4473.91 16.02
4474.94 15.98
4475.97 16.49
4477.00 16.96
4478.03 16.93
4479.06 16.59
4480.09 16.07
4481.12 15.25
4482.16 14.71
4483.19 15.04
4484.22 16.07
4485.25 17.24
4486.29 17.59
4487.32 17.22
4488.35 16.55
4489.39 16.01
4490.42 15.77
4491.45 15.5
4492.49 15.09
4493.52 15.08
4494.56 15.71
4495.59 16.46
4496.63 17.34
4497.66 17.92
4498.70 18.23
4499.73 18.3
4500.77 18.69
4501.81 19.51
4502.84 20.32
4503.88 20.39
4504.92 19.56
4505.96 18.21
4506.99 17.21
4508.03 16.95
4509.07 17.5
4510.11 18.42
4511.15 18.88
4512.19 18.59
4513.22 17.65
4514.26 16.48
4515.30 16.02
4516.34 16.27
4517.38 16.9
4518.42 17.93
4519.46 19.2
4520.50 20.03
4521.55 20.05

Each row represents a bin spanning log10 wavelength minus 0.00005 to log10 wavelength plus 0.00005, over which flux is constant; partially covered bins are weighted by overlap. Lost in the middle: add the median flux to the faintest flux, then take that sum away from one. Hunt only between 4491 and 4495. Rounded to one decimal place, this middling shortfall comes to -29.4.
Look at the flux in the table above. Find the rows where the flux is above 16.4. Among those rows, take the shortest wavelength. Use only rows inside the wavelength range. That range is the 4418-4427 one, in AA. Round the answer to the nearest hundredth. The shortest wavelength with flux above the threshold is 4418.62 AA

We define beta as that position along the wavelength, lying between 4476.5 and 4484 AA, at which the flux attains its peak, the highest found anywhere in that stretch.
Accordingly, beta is 4477.00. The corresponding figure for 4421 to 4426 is 4421.68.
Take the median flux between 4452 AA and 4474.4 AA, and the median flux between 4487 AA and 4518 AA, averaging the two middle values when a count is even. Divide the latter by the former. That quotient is 1.11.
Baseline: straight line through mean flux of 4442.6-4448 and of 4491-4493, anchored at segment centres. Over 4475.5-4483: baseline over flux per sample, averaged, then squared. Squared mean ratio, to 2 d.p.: 0.90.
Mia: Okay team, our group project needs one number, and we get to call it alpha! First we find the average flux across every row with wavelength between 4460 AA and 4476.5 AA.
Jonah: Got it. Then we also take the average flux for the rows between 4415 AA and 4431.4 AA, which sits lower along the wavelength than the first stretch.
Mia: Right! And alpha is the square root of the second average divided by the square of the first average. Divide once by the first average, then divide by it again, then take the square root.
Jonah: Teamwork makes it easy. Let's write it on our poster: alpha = 0.247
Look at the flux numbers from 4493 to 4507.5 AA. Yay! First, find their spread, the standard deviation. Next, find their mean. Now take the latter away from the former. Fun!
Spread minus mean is -16.5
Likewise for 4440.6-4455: -13.9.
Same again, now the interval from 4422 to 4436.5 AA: -12.8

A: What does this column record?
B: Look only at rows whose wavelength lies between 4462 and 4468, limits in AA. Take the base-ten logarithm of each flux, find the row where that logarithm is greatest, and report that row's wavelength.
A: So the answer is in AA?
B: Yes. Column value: 4462.59 AA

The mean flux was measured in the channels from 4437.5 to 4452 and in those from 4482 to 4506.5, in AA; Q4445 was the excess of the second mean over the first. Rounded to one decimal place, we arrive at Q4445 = 2.2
